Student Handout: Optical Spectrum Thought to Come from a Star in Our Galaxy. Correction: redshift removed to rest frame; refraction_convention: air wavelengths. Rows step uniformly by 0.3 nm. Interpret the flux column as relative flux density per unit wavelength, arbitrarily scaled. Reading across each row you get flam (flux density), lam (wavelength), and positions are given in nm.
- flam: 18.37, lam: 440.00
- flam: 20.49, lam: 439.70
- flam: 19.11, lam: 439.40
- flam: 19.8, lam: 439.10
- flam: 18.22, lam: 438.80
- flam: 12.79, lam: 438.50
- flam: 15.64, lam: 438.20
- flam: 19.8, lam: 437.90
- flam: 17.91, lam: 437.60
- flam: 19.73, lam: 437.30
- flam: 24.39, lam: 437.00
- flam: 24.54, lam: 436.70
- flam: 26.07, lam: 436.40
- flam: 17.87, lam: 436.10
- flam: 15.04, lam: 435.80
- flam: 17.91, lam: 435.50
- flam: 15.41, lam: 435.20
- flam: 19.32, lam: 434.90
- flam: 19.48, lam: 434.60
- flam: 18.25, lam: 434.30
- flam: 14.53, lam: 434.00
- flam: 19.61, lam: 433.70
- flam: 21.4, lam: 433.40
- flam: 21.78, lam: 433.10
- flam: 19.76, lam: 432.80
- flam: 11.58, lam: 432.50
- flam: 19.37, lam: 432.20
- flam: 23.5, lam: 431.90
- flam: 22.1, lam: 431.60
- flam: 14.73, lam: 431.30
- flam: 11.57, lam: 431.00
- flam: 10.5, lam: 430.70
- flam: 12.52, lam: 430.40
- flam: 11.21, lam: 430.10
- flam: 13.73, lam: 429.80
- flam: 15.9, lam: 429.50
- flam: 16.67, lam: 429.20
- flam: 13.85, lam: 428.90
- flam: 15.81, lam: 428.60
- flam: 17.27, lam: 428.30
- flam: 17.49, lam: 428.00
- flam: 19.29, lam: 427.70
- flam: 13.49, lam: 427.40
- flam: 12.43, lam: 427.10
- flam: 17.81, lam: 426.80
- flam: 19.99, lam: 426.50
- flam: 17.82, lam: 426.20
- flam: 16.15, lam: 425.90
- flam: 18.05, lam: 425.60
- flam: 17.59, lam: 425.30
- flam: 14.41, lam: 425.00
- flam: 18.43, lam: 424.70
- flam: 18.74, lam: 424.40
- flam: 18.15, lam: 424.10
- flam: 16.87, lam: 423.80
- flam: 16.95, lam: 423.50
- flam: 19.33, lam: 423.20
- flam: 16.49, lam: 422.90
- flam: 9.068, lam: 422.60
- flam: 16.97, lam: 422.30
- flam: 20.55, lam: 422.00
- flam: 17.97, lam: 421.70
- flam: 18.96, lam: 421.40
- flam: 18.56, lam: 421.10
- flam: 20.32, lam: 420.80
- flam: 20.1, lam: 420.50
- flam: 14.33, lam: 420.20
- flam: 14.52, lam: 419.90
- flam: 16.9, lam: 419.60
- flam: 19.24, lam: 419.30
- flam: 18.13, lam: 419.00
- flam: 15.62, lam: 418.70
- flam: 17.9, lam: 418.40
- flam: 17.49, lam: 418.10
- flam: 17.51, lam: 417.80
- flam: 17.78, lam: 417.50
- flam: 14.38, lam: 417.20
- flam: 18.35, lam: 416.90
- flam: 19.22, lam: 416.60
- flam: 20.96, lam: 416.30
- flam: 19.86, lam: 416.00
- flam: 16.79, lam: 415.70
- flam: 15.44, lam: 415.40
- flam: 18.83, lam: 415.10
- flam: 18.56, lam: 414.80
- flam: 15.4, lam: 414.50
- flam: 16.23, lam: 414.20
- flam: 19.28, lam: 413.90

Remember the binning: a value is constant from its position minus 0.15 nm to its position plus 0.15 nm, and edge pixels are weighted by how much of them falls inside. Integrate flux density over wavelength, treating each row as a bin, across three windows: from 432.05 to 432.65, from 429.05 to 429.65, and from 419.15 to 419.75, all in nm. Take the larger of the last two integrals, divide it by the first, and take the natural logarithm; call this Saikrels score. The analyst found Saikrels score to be 0.16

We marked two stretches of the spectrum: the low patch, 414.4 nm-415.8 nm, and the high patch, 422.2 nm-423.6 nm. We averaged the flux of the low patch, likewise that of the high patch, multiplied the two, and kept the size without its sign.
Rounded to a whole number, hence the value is 268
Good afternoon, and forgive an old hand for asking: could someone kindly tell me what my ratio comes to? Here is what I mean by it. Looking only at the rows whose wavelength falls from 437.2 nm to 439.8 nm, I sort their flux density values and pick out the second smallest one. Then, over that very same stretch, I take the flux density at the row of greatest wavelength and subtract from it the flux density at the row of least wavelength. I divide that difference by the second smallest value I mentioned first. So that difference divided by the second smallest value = 0.0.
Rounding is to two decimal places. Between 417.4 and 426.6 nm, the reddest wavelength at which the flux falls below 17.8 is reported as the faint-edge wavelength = 425.90 nm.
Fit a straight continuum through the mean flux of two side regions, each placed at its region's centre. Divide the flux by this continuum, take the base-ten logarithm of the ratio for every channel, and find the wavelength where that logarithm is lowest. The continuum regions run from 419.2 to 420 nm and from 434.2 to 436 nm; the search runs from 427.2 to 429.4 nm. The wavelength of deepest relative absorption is 427.40 nm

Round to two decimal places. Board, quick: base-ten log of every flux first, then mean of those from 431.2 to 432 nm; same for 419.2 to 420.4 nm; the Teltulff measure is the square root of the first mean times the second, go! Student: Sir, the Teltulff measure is 1.25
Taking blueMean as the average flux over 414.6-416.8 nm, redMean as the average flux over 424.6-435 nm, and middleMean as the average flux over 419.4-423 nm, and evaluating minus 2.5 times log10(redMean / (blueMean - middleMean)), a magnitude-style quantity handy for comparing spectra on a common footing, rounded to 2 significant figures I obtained -2.7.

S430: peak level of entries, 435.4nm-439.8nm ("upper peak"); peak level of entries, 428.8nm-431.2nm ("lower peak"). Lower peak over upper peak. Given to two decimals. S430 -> 0.64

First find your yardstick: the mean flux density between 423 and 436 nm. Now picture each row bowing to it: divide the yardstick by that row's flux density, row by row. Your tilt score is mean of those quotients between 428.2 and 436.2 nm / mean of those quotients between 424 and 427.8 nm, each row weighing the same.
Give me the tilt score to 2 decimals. 1.05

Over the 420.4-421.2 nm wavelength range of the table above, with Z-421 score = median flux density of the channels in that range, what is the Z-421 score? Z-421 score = 20.1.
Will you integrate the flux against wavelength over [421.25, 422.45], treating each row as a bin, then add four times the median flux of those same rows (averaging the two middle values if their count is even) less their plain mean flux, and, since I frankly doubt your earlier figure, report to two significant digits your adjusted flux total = 78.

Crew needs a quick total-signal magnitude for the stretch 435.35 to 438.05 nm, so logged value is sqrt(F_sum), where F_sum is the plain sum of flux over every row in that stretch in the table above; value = 13.5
